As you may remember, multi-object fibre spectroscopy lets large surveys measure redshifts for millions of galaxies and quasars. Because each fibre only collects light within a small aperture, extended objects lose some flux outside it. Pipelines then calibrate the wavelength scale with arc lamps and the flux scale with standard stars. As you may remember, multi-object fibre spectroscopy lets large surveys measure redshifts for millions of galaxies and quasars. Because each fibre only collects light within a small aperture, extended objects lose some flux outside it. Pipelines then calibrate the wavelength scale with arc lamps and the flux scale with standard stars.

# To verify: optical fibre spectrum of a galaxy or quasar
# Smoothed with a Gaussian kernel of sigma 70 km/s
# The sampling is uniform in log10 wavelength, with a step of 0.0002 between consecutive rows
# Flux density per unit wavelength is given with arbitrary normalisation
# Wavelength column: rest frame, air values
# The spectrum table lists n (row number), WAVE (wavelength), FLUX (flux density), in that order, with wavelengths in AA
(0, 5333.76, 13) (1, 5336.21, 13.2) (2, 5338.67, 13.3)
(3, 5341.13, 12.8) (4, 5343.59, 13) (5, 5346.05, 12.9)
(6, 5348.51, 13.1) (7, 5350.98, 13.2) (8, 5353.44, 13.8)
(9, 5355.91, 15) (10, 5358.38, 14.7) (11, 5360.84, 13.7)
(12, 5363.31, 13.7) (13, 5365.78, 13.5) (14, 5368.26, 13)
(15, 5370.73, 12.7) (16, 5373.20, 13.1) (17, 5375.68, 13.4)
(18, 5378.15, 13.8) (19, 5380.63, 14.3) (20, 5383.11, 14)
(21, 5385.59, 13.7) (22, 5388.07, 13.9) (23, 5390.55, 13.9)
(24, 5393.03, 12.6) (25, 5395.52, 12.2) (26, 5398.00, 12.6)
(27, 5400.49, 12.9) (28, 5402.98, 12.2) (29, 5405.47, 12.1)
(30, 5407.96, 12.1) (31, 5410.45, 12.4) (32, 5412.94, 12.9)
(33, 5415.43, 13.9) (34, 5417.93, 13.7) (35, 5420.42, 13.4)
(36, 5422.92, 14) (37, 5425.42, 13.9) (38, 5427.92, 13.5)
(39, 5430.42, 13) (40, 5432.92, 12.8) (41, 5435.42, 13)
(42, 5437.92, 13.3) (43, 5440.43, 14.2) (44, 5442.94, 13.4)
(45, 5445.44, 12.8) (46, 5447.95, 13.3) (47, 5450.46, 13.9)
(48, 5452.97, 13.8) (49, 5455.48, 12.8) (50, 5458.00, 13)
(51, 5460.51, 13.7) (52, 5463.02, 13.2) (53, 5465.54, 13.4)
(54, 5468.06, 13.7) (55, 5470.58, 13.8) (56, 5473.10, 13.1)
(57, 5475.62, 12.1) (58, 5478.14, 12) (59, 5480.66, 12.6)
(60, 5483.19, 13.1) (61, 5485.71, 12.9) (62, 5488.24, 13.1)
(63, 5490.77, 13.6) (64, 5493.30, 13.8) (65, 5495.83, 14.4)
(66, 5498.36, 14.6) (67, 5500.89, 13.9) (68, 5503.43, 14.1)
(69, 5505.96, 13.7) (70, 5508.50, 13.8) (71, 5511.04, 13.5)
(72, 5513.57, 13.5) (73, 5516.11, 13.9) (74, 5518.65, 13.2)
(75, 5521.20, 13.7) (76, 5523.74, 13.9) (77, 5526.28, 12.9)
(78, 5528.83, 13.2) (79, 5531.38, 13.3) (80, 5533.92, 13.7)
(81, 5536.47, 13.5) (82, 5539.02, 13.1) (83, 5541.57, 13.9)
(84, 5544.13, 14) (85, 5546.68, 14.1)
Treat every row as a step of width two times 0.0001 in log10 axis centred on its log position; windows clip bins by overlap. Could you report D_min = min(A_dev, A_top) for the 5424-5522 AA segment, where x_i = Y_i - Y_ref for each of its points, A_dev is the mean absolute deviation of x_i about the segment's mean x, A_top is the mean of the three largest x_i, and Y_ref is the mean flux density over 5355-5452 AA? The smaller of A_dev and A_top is 0.45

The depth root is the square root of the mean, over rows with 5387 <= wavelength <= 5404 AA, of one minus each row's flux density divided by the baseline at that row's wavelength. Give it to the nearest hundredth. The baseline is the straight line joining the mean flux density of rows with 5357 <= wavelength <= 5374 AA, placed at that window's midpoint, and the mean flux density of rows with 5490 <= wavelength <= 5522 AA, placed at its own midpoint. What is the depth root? 0.22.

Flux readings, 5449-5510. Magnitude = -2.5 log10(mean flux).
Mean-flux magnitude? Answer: -2.82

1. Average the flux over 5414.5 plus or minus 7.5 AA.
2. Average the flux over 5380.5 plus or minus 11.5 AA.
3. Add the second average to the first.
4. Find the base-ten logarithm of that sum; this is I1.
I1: 1.43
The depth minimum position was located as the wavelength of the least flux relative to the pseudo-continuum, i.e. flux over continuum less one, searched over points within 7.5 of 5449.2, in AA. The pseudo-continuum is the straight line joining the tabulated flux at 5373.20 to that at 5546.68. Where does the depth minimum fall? 5455.48 AA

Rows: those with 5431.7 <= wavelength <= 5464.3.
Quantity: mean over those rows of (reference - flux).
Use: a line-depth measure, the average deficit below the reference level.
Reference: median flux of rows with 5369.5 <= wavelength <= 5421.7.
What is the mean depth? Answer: -0.22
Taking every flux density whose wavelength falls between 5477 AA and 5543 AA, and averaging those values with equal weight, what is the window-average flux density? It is 13.5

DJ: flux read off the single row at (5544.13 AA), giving 14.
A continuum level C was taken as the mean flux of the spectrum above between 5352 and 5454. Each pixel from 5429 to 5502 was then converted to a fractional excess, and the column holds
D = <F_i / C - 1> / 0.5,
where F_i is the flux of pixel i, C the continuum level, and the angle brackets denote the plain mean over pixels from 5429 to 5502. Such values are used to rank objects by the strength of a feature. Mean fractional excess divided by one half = -0.007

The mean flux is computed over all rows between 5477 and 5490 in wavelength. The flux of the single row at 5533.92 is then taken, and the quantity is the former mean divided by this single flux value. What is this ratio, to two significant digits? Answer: 0.93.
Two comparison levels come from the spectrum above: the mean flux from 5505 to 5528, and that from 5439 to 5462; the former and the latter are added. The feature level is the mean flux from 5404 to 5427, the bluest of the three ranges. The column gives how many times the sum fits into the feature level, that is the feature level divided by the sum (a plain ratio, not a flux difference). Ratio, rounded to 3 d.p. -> 0.487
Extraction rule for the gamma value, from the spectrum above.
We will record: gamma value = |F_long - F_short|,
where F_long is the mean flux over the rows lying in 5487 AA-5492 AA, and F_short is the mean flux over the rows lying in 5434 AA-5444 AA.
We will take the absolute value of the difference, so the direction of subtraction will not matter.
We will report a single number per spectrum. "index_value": 0.12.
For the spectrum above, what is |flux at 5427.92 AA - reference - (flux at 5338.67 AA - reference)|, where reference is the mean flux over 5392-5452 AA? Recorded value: 0.20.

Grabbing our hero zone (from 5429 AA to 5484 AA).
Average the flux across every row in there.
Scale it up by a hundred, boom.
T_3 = 1318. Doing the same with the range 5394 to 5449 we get 1307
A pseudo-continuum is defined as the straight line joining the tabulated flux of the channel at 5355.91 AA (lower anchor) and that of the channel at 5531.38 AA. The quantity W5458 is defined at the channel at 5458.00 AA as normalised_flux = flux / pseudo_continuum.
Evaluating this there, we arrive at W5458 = 0.93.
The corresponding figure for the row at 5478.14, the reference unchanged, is 0.87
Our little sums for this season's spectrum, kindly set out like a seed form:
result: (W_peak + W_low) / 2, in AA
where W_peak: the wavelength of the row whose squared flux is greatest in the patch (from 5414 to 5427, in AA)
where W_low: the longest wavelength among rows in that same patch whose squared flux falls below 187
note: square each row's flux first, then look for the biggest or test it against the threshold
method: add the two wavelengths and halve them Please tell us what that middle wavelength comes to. 5421.7 AA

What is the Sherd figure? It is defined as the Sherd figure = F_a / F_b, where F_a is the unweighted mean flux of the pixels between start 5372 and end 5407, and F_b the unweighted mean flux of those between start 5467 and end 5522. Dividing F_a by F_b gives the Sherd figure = 0.980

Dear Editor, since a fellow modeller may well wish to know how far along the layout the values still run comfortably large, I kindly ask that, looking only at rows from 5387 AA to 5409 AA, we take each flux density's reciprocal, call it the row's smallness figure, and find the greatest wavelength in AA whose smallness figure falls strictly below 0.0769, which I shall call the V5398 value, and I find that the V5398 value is 5390.55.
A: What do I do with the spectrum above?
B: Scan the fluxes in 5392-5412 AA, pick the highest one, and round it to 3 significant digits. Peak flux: 12.9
